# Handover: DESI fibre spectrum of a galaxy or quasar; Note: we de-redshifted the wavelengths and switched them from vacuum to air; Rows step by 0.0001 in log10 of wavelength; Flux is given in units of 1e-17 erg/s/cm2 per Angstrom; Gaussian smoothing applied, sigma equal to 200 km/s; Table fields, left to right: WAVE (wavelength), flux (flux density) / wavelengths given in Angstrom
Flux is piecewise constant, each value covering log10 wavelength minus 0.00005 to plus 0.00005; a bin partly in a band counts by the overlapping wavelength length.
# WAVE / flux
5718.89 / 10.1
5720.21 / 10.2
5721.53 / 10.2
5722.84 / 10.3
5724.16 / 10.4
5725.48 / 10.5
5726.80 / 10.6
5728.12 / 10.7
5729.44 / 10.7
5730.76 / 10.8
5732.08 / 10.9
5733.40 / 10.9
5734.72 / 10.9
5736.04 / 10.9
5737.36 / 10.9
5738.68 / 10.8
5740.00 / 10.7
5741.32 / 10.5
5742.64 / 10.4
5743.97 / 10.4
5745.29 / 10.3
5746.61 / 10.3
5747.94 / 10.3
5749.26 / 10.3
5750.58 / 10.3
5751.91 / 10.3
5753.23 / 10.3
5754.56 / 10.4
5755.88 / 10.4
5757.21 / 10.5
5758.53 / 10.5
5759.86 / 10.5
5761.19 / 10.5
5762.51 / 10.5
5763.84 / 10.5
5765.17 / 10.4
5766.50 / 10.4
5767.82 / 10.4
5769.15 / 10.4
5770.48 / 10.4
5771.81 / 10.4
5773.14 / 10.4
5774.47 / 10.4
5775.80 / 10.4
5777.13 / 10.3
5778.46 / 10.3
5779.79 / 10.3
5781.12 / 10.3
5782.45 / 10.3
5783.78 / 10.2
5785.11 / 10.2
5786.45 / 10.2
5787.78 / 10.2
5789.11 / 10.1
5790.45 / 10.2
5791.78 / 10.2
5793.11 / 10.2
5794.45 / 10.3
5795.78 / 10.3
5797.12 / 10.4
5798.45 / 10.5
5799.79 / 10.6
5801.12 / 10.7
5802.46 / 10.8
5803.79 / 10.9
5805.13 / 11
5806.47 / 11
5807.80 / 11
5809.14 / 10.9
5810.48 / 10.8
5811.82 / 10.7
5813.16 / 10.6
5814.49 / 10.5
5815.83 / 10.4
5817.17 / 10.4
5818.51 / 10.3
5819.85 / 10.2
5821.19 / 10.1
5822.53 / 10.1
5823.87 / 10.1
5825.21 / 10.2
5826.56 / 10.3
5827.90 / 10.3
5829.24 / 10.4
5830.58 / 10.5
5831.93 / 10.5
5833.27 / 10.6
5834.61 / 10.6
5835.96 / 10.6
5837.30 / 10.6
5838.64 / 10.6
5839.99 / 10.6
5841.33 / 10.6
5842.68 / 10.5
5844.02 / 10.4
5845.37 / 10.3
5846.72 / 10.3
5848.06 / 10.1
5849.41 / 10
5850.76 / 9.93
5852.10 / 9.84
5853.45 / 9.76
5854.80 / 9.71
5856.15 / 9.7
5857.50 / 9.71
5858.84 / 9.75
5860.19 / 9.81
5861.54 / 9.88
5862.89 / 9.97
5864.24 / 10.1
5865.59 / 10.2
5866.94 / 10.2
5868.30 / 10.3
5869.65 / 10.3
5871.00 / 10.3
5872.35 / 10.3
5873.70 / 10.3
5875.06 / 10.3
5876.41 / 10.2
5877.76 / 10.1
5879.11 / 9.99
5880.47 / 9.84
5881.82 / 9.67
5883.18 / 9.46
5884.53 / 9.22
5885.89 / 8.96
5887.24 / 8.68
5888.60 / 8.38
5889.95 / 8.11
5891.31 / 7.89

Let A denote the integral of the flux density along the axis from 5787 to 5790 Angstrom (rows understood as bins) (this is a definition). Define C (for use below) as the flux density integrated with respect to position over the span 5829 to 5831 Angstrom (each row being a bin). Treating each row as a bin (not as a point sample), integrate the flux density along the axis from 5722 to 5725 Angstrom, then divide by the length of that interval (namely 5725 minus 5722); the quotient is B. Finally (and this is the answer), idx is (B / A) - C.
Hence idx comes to -20.6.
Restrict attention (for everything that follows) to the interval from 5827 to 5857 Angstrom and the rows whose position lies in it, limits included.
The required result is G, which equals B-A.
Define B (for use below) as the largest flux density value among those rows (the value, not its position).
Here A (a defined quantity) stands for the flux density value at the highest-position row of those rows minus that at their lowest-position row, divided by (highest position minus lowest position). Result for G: 10.62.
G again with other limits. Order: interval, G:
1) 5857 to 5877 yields 10.27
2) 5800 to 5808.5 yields 10.96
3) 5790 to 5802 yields 10.65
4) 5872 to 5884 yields 10.38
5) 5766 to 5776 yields 10.40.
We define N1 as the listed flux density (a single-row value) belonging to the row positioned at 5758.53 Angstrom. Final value 10.5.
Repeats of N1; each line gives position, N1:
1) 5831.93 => 10.5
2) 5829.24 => 10.4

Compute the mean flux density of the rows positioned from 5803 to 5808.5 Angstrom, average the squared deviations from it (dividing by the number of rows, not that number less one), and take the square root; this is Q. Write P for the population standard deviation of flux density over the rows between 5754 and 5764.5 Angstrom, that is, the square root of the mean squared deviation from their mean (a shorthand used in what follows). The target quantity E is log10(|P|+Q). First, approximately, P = 0.04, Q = 0.04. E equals -1.06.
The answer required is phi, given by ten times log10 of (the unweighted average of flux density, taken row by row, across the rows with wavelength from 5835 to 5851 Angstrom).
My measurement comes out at 10.2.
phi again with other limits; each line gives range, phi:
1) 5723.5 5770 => 10.2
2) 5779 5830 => 10.2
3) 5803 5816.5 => 10.3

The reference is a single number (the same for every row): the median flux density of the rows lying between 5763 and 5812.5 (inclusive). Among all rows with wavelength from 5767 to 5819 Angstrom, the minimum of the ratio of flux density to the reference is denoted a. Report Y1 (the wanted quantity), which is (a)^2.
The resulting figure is 0.94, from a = 0.971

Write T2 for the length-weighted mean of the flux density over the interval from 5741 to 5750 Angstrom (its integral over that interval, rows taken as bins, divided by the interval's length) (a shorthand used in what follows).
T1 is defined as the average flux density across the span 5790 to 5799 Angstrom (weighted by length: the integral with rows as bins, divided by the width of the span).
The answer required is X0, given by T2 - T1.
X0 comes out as 0.05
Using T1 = 10.3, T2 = 10.4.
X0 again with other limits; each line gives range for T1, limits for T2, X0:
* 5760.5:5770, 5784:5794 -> -0.26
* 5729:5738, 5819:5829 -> -0.67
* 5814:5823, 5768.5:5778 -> 0.10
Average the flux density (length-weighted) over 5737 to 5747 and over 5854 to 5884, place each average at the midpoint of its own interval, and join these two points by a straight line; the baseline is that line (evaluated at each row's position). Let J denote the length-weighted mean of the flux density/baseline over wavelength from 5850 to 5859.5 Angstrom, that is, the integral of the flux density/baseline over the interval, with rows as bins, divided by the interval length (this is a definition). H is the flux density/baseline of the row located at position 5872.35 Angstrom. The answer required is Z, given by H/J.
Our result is 1.06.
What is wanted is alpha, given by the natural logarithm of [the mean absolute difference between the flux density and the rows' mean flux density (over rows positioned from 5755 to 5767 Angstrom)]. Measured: -3.1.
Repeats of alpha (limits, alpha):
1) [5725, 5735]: -2.1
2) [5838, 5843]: -3.3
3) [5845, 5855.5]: -1.7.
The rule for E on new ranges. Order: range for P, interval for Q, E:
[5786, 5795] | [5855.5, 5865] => -0.72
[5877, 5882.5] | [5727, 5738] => -0.61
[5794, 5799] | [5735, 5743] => -0.56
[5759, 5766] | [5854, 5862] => -0.98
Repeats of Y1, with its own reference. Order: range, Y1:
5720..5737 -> 0.96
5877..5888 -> 0.70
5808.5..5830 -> 0.94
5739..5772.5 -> 0.98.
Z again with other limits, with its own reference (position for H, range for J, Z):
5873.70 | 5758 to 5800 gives 1.04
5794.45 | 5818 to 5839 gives 0.98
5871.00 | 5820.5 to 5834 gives 1.02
